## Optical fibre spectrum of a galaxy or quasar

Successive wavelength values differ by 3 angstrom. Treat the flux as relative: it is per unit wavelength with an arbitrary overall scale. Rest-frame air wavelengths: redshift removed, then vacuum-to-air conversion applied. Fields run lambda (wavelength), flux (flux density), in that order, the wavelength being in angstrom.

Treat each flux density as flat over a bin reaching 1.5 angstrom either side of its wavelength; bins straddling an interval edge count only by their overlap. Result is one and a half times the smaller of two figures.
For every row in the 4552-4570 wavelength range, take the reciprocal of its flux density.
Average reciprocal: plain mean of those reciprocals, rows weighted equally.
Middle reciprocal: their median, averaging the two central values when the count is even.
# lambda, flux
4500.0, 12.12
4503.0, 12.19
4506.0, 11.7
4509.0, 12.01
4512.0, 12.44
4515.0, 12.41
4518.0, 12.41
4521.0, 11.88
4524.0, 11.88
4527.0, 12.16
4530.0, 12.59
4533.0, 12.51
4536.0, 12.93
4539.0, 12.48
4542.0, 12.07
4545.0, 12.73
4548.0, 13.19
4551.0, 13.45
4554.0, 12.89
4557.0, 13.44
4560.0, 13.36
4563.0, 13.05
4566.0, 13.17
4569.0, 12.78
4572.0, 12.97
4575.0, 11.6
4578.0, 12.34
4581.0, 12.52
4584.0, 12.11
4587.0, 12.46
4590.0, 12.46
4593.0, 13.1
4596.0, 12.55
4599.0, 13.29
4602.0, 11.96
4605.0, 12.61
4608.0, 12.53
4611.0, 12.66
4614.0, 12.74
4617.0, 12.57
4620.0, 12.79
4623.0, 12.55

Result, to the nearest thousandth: 0.114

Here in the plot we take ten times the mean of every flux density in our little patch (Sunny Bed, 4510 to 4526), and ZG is 122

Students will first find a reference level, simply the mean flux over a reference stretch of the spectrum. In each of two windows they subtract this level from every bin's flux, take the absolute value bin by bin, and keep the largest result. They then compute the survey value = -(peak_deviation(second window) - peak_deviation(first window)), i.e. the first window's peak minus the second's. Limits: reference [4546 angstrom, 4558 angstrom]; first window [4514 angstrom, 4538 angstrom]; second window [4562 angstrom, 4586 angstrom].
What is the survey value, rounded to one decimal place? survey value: -0.3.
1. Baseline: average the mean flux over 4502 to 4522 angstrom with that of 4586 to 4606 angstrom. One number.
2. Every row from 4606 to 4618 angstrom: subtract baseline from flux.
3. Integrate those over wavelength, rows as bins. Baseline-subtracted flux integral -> 2.8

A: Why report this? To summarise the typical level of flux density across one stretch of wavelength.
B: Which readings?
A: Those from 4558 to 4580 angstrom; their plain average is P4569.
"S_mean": 12.8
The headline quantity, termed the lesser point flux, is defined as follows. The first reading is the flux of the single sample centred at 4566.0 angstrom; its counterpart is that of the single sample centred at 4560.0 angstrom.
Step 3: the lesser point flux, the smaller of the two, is 13.17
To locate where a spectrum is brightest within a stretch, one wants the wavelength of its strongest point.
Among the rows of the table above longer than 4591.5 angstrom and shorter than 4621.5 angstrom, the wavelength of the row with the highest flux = 4599.0 angstrom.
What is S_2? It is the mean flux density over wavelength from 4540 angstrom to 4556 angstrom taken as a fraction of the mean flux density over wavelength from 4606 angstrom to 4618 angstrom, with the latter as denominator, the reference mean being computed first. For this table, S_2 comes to 1.02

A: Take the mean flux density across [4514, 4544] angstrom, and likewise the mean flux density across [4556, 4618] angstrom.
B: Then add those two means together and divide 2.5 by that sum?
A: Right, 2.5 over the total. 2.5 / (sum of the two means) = 0.1000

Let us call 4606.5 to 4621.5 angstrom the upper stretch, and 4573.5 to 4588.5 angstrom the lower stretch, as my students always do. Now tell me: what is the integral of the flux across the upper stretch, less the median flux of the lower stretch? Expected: 178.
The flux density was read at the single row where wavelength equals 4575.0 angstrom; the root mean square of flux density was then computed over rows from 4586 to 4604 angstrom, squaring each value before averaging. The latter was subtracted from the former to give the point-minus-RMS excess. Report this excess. -1.0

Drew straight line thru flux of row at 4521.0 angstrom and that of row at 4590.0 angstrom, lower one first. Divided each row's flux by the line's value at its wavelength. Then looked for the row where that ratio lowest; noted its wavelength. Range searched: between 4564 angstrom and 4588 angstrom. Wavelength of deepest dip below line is 4575.0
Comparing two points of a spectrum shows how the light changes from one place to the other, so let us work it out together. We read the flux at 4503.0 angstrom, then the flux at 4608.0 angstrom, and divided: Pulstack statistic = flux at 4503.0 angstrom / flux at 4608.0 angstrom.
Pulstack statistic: 0.97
